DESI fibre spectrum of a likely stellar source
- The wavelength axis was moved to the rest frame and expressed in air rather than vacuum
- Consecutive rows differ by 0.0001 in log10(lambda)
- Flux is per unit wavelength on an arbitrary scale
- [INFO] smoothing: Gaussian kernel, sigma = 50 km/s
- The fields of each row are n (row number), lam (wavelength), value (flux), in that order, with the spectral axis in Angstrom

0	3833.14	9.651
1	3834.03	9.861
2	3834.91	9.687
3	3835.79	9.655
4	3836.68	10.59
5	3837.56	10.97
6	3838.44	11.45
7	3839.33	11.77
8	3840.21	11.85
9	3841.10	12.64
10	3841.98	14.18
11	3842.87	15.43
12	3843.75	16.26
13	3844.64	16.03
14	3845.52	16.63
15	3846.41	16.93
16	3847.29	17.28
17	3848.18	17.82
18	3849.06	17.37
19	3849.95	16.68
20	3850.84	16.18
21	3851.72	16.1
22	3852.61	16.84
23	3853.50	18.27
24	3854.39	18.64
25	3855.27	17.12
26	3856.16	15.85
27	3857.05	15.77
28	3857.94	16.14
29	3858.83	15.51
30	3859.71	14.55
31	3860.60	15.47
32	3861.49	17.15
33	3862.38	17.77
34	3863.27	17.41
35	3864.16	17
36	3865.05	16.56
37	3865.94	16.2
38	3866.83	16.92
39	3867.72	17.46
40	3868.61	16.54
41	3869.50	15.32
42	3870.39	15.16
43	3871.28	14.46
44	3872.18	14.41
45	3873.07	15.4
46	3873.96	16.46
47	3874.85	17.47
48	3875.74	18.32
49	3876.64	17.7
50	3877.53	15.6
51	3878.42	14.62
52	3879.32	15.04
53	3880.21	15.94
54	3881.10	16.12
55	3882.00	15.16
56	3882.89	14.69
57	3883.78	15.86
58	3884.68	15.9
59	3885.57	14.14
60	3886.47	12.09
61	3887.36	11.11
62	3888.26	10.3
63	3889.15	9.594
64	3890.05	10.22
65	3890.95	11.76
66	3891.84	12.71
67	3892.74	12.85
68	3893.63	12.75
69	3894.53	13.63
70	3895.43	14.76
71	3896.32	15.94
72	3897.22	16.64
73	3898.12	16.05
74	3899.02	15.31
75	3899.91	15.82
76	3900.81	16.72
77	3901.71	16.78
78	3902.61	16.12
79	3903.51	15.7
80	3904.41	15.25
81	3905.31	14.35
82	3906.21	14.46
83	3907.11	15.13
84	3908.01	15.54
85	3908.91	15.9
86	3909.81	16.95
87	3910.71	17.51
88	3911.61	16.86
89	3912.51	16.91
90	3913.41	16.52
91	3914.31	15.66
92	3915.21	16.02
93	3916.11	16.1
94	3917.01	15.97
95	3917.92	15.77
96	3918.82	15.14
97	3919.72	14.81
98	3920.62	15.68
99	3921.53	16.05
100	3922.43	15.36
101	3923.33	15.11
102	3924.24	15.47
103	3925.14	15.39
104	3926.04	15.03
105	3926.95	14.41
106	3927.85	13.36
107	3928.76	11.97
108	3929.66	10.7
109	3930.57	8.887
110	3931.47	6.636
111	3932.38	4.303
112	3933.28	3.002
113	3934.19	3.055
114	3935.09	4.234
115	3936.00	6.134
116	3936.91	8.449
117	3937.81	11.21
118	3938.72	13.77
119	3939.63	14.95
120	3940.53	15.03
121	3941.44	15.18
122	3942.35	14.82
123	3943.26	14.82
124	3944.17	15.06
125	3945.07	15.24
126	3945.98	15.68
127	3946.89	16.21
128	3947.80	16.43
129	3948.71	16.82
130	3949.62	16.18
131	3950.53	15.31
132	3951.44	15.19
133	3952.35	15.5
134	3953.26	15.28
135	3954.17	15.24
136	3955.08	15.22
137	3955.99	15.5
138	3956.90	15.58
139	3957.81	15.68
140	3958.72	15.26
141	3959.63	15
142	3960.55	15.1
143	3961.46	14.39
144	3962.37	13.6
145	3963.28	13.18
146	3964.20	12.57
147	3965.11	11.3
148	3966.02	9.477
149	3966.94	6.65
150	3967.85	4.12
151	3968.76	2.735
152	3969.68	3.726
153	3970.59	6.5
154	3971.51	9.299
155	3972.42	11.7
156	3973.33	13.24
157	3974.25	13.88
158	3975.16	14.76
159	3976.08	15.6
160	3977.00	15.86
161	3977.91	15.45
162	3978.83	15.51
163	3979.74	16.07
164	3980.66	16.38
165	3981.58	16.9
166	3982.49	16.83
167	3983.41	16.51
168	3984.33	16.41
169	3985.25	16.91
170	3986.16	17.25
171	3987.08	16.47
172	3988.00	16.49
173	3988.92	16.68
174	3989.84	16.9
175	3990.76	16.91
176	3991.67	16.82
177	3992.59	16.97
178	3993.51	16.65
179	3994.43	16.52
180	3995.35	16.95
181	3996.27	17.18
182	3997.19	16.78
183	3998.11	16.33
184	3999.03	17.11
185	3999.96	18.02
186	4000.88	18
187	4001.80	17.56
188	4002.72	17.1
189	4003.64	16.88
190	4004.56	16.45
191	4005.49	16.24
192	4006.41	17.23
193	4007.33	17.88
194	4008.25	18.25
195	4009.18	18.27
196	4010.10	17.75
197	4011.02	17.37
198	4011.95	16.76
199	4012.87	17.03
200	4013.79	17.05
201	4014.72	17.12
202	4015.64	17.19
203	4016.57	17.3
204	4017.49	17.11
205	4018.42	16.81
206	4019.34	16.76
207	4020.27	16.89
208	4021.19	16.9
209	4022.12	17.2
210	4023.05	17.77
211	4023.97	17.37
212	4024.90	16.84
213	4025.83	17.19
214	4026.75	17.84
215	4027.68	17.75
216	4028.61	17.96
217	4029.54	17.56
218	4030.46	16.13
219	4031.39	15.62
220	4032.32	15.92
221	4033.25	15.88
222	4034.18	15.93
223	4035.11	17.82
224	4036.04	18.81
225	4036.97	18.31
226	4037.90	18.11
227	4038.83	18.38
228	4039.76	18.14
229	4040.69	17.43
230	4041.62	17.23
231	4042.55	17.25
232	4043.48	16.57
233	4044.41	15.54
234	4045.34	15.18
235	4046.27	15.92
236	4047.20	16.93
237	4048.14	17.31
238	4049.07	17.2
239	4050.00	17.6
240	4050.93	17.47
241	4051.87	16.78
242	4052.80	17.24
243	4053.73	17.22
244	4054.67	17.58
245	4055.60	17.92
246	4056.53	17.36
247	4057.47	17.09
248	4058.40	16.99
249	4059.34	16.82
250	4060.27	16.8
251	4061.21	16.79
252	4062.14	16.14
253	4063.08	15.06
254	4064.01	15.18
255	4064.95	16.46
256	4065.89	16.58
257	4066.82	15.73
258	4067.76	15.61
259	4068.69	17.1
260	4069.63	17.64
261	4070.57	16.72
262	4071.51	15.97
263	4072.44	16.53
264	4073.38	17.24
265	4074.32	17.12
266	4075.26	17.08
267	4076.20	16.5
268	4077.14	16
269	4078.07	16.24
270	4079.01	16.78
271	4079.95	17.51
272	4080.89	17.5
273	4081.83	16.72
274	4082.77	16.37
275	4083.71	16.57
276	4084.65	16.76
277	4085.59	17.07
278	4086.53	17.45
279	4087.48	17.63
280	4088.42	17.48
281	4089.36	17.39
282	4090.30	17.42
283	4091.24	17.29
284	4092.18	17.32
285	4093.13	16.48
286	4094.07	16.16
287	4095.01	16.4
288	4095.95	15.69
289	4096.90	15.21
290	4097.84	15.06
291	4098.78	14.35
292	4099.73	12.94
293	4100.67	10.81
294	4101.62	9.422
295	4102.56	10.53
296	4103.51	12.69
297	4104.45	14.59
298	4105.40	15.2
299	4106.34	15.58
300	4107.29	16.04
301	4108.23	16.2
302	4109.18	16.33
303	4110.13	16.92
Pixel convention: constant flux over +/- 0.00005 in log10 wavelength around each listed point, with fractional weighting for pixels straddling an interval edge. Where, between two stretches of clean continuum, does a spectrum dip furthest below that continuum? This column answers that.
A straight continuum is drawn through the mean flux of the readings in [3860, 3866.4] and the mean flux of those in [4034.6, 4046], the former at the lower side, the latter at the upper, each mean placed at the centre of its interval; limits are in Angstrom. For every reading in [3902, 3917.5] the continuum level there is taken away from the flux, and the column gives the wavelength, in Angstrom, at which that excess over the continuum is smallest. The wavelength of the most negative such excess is 3905.31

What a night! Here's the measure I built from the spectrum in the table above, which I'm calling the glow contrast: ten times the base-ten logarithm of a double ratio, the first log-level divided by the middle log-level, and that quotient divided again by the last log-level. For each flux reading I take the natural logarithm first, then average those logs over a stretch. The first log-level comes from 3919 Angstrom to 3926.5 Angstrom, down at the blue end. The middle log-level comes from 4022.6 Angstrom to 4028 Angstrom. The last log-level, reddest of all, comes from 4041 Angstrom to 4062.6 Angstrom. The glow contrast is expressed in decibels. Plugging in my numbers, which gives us -4.7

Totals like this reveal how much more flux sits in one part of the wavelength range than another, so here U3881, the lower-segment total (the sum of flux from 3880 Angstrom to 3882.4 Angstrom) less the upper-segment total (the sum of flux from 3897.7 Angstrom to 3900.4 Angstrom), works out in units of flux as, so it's 0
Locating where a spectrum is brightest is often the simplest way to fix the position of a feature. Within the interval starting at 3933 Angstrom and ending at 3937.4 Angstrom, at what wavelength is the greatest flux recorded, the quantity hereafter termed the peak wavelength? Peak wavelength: 3936.91 Angstrom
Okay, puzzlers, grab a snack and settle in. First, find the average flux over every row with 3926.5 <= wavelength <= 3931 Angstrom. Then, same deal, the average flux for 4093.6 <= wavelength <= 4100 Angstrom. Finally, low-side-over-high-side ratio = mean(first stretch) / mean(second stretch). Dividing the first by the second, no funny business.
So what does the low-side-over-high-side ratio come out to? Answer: 0.78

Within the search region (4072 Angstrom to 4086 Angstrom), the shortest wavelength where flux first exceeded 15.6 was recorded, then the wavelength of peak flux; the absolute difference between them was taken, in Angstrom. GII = 7.5 Angstrom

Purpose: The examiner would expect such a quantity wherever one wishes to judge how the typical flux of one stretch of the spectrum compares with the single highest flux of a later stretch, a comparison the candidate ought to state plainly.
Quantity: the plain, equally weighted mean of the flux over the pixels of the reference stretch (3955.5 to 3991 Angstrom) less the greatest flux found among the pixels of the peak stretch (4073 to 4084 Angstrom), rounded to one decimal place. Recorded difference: -3.9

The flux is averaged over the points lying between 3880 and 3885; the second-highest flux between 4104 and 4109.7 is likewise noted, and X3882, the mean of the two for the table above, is 15.9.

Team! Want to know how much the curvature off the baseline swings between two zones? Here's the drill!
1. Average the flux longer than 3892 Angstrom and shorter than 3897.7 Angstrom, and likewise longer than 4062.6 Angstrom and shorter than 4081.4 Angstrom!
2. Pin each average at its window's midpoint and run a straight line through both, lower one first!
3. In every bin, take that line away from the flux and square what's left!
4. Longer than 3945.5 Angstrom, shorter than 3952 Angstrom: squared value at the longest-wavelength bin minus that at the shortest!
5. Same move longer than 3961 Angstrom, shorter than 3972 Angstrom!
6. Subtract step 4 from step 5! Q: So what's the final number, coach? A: 36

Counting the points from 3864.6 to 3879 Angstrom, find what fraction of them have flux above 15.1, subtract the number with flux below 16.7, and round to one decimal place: -10.2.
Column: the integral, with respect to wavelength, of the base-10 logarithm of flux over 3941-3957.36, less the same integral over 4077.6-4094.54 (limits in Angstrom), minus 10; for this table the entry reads -11.4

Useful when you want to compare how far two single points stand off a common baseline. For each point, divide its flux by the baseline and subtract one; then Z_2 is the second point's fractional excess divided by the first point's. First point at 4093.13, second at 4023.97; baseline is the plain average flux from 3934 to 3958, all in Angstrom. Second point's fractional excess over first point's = 1.3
